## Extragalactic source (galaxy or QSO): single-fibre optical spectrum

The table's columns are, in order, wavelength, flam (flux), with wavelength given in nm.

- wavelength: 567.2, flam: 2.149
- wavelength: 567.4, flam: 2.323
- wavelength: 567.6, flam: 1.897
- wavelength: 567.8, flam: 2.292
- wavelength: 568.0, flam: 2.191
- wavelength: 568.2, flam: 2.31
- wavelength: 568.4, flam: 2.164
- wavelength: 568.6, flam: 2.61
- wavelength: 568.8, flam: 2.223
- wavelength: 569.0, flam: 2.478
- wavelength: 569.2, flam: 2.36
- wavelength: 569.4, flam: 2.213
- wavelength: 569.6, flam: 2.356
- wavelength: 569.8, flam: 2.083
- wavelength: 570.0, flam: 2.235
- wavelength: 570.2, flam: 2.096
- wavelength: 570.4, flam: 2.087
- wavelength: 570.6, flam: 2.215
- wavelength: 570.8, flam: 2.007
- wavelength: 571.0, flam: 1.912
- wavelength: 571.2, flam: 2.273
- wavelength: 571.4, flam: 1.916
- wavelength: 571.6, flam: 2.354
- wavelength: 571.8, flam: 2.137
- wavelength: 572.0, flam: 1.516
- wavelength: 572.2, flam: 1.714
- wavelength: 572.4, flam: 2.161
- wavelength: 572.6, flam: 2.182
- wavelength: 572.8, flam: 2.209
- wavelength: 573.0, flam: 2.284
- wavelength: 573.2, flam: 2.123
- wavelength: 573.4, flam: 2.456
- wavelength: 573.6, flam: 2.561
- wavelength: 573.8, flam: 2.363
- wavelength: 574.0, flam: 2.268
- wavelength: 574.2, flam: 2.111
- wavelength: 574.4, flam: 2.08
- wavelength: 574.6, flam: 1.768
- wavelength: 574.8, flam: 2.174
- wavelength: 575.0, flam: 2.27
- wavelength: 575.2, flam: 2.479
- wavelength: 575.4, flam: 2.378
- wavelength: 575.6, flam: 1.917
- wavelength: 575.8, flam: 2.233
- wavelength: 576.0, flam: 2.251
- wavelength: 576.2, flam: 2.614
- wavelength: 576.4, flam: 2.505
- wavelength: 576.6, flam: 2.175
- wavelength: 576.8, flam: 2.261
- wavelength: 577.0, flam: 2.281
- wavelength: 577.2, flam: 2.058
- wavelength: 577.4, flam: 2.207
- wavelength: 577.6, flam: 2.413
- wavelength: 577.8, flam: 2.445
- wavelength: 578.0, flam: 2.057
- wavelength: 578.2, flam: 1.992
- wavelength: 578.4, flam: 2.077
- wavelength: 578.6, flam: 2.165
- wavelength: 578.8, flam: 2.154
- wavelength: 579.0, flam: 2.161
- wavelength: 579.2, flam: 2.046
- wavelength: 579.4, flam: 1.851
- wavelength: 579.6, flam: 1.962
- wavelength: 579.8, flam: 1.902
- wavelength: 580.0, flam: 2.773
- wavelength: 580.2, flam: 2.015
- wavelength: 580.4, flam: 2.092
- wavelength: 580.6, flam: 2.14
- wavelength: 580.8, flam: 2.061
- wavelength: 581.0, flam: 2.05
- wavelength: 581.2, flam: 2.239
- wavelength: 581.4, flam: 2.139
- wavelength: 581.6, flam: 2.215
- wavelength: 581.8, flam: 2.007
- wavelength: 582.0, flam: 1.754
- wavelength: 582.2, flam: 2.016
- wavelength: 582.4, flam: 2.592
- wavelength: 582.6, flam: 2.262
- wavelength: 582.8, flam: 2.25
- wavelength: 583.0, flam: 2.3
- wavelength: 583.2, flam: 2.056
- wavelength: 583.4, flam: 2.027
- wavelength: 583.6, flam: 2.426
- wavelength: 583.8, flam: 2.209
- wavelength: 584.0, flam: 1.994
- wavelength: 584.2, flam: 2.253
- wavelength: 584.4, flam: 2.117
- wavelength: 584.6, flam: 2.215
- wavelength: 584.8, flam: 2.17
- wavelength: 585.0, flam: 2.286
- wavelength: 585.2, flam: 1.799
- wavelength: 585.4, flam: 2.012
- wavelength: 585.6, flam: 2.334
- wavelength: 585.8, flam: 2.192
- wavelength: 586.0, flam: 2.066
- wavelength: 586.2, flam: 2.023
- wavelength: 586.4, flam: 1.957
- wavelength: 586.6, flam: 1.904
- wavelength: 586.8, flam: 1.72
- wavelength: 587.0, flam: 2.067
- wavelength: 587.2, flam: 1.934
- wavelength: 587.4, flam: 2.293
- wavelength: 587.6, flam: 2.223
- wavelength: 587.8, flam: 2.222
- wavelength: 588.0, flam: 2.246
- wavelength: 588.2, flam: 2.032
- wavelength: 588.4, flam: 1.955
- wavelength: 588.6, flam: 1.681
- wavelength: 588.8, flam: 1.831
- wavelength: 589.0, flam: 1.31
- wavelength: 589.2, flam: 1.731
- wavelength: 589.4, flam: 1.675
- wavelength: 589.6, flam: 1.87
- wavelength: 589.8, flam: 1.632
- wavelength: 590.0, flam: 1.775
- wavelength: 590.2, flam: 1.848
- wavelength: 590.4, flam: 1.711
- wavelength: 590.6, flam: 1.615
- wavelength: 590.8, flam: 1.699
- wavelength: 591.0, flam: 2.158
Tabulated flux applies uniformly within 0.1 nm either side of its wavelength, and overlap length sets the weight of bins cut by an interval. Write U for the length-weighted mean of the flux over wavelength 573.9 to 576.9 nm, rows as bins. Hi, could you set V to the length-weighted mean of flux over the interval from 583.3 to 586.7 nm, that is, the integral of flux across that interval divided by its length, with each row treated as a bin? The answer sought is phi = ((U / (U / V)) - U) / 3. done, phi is -0.039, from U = 2.23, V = 2.12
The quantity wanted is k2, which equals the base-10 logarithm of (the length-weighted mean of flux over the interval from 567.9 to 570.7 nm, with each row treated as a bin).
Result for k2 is 0.354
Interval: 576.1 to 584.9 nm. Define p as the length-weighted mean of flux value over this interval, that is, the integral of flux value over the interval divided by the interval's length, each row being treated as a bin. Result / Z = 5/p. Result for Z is 2.30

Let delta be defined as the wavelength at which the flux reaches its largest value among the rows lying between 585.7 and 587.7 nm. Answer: 587.4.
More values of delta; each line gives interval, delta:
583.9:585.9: 585.6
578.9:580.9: 580.0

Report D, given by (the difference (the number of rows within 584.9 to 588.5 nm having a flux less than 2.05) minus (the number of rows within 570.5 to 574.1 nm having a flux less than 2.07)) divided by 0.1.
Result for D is 40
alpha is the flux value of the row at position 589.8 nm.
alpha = 1.632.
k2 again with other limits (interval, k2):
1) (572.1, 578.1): 0.349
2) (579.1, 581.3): 0.323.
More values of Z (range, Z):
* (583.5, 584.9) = 2.28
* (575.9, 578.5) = 2.22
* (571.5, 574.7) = 2.33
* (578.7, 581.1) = 2.38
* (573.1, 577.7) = 2.21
